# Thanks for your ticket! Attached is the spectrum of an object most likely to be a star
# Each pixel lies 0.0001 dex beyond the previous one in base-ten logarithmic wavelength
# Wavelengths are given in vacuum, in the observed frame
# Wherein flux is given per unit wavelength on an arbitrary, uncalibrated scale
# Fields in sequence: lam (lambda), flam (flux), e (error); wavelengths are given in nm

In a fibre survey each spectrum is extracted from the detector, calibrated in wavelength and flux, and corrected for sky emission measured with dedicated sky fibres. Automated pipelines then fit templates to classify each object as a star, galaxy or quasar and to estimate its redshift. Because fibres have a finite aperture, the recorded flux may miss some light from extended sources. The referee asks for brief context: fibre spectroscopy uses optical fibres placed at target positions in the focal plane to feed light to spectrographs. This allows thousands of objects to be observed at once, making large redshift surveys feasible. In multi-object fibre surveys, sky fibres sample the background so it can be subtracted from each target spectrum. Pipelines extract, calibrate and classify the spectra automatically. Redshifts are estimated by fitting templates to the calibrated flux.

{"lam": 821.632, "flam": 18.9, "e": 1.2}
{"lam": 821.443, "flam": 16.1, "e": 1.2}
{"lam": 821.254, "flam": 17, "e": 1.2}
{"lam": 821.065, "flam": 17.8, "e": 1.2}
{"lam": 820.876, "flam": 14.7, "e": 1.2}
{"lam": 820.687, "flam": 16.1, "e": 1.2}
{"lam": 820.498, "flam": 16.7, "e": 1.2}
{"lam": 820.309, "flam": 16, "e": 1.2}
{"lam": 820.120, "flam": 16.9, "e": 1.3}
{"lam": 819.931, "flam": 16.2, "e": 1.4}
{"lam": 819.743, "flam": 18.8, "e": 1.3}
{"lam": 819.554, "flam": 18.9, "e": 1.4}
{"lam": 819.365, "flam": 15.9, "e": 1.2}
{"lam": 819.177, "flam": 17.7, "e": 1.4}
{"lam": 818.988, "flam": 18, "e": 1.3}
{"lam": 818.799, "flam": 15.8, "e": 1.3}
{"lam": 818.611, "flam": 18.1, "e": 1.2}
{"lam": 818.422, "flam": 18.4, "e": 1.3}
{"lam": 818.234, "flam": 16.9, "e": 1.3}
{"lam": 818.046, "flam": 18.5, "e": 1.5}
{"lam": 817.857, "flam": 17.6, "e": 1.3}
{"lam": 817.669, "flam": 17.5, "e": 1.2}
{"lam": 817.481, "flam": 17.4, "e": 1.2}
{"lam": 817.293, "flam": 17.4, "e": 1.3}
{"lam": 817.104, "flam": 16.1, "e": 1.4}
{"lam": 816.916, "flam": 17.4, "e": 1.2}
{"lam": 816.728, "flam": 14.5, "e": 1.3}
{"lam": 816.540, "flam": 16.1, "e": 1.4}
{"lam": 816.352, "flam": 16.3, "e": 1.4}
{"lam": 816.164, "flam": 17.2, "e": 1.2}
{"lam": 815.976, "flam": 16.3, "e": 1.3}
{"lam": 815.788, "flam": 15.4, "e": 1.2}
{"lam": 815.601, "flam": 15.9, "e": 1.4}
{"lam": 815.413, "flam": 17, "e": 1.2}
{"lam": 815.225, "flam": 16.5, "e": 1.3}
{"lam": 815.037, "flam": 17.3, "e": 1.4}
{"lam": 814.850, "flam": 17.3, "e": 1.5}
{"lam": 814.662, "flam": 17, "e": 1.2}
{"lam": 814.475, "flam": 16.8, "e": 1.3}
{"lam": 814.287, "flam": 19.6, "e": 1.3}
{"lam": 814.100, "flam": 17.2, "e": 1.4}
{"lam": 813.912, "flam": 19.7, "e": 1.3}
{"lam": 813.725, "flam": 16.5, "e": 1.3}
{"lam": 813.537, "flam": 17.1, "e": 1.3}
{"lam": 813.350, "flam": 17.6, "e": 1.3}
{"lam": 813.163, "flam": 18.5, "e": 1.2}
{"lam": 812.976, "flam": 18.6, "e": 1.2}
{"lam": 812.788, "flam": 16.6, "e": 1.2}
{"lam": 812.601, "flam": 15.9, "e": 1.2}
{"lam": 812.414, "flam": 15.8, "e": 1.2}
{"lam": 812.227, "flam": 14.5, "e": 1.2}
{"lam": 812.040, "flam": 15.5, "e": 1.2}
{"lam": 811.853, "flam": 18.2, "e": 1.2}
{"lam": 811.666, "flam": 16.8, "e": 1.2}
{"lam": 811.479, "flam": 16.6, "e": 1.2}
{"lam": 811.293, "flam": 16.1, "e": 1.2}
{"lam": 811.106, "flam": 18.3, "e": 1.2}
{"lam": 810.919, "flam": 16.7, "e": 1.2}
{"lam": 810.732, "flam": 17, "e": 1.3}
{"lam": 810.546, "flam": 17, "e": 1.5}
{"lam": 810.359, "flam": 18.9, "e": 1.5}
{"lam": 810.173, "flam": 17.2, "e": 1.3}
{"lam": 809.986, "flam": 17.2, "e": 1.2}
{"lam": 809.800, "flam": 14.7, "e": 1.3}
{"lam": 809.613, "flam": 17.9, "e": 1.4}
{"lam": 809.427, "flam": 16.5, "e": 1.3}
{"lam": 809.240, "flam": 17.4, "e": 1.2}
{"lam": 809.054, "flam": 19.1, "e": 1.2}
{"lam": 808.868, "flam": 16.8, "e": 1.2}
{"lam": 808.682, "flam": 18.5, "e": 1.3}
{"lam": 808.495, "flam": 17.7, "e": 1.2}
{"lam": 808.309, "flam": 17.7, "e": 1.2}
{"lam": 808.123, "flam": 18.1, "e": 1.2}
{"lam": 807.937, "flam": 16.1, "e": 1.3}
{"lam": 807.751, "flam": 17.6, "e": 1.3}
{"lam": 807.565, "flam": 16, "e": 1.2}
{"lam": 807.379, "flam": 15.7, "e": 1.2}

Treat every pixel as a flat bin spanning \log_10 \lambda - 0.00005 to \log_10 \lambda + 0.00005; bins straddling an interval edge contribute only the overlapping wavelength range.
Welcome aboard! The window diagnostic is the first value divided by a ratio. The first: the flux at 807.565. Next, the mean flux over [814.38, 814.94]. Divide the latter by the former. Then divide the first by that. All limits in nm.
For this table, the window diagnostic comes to 15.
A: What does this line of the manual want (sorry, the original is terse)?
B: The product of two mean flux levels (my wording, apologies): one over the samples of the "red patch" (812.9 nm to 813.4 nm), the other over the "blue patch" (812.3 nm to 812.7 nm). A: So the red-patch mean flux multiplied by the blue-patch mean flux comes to 289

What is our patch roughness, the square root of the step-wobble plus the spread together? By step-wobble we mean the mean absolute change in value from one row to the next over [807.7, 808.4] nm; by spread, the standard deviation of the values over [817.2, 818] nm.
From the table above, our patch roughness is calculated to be 1.18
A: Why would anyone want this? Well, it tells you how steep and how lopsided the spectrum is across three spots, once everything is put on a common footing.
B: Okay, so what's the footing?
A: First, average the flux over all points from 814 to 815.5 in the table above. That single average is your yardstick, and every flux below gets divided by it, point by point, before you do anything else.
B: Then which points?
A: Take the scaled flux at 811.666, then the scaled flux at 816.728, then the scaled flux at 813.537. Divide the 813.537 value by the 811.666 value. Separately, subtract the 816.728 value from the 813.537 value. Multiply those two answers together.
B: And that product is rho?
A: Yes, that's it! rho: 0.15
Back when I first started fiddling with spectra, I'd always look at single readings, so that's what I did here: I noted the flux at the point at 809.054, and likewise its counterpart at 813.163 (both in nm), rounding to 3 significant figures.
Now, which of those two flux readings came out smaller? 18.5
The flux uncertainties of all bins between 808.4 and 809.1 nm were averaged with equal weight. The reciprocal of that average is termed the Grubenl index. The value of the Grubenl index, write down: 0.82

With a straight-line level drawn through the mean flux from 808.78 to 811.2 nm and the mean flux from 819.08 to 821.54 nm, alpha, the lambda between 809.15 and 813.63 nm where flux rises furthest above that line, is 810.359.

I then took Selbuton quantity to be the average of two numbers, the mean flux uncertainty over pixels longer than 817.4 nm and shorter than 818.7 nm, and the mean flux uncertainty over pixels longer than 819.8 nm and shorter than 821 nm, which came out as 1.27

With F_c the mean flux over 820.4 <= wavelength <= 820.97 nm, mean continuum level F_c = 15.8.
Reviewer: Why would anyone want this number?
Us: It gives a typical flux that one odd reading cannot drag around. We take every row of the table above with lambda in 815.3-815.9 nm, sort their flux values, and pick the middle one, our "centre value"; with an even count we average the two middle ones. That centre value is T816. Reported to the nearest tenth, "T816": 15.9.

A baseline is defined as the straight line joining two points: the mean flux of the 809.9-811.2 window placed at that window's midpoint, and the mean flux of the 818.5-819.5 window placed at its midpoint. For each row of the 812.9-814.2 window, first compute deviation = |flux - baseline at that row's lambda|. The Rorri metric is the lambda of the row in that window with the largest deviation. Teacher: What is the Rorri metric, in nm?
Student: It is 813.912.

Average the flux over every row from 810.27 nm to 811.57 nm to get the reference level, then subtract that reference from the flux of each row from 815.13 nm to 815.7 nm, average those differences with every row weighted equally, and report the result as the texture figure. -0.8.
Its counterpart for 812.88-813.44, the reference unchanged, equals 1.0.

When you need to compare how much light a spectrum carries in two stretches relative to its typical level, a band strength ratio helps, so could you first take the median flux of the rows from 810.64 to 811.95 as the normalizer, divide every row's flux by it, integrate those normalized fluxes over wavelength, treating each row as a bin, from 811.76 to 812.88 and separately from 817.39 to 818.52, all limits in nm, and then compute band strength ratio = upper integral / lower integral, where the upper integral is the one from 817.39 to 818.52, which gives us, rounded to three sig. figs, 1.11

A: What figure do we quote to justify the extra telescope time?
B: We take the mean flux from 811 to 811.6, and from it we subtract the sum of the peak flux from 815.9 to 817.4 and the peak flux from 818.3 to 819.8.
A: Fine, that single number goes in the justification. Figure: -19.3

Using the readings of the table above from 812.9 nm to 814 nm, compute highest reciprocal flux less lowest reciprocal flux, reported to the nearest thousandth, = 0.010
